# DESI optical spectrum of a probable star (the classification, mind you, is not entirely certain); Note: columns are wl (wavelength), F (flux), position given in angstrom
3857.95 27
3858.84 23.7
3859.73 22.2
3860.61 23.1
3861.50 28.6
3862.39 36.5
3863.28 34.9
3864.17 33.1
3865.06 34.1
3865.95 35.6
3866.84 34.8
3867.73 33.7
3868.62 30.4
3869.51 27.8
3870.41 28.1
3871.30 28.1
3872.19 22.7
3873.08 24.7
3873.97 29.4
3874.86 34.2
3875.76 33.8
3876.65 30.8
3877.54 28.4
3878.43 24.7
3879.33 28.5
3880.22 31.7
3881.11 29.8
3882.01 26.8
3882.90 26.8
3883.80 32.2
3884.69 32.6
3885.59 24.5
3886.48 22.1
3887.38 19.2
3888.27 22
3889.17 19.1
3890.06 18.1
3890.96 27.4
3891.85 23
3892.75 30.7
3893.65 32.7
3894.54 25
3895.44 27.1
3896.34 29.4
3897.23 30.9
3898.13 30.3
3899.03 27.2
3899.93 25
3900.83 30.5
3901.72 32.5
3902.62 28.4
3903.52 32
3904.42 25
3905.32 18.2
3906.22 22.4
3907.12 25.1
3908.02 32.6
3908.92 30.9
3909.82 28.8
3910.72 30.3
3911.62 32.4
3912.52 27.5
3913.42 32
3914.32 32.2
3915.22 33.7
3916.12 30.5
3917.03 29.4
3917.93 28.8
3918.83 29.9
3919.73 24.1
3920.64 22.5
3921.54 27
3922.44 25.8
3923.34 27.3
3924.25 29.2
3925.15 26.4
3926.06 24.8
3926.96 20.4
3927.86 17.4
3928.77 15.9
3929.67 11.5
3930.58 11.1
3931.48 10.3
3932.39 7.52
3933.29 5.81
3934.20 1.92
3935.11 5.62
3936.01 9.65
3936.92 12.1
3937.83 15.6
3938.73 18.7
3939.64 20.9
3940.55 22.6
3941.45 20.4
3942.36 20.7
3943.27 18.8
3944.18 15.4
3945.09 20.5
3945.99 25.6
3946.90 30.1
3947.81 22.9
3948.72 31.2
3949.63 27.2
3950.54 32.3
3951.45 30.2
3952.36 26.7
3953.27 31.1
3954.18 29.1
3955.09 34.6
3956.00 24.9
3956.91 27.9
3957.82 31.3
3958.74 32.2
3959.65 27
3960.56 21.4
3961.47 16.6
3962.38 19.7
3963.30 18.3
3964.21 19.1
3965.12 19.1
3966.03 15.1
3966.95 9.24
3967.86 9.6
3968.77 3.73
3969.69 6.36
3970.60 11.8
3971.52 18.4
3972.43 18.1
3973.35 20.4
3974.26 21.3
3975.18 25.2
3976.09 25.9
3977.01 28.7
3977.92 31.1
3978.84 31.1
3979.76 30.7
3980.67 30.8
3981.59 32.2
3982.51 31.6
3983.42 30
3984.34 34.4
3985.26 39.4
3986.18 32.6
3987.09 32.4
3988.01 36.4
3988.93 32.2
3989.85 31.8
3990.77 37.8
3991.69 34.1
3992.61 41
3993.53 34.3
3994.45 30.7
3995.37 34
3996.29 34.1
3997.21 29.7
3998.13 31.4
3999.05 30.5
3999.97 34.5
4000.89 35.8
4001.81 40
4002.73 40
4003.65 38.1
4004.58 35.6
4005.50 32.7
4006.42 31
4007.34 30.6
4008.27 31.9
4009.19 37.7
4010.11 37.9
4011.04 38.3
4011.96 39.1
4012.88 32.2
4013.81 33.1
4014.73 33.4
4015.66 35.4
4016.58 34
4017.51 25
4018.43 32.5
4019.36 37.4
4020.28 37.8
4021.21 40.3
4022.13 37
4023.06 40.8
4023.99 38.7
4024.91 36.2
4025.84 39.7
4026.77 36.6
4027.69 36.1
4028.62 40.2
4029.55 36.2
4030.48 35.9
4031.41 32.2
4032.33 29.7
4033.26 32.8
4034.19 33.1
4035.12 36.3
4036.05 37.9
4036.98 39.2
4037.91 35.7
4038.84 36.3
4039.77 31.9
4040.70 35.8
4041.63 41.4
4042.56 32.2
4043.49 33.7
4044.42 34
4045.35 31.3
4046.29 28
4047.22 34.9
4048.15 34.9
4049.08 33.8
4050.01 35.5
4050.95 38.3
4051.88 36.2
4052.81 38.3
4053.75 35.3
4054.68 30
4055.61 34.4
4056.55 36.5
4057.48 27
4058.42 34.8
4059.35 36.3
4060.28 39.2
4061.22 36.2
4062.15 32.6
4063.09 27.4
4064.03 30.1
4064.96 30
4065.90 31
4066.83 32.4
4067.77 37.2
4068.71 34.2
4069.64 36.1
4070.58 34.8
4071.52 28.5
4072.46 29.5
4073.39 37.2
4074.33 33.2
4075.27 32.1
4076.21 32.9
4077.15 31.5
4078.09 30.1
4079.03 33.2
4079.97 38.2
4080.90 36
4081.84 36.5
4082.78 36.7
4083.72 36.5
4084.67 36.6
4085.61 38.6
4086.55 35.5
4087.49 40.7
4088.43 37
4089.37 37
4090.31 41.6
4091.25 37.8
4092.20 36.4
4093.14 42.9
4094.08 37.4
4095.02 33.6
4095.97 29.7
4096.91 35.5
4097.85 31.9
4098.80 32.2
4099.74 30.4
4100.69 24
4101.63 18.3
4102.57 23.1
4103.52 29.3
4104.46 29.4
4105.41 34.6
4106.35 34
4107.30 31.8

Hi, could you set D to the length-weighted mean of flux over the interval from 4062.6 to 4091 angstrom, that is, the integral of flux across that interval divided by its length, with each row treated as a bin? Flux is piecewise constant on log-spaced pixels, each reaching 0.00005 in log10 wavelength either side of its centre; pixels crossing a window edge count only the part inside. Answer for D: 34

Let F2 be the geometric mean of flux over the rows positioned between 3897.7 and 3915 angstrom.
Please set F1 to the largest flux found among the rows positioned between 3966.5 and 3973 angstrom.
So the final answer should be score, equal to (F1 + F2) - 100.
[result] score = -53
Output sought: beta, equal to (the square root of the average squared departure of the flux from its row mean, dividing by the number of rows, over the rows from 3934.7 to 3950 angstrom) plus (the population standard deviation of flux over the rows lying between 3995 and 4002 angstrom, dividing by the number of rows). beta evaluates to 9.7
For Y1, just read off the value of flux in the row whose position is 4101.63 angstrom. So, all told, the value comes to 18.3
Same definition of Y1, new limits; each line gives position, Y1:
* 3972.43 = 18.1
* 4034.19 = 33.1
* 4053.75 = 35.3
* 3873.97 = 29.4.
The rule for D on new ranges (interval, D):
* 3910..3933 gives 24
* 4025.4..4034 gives 35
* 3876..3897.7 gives 27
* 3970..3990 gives 28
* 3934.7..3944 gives 17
